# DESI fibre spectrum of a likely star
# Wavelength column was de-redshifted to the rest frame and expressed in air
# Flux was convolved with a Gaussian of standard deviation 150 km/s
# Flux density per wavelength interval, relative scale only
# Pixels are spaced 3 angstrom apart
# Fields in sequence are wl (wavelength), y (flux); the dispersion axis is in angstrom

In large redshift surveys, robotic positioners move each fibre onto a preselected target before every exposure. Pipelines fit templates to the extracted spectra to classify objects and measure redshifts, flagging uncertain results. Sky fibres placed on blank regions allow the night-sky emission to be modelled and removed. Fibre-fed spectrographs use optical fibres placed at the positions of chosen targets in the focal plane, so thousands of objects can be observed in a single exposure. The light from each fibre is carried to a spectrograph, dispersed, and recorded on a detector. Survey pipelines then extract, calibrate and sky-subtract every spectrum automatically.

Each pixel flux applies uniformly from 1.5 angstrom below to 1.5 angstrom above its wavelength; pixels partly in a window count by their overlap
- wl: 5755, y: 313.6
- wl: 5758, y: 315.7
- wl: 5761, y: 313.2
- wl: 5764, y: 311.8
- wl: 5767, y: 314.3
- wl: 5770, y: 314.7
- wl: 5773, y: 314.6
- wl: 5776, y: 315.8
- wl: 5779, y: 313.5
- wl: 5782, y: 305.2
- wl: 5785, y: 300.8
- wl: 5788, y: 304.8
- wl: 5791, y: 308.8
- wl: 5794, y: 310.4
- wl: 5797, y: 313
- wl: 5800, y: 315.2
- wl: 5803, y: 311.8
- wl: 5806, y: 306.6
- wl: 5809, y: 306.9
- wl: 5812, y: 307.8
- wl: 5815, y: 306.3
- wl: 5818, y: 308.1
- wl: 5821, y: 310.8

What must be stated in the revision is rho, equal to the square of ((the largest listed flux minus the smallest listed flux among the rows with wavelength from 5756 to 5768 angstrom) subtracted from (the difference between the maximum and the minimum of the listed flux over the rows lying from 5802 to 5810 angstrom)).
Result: 2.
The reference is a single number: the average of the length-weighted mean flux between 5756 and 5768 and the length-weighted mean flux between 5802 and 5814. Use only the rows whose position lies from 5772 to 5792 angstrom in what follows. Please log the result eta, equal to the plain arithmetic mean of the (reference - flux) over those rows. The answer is 1.8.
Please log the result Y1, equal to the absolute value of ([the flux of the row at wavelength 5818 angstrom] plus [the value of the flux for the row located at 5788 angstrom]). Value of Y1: 613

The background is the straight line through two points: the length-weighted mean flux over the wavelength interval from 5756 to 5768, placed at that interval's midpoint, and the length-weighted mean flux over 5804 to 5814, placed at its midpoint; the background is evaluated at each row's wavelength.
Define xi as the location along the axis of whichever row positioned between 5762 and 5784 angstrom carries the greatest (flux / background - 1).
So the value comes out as 5776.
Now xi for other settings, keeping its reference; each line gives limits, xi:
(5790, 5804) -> 5800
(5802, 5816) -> 5803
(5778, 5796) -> 5779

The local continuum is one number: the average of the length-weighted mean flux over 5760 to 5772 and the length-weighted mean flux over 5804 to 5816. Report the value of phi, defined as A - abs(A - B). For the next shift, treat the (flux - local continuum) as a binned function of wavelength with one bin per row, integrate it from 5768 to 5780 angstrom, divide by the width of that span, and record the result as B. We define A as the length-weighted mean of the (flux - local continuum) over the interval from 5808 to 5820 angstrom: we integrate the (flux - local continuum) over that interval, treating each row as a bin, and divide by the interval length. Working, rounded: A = -2.9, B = 4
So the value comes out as -10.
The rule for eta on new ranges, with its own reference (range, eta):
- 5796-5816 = 1.2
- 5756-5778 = -3.4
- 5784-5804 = 1.6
